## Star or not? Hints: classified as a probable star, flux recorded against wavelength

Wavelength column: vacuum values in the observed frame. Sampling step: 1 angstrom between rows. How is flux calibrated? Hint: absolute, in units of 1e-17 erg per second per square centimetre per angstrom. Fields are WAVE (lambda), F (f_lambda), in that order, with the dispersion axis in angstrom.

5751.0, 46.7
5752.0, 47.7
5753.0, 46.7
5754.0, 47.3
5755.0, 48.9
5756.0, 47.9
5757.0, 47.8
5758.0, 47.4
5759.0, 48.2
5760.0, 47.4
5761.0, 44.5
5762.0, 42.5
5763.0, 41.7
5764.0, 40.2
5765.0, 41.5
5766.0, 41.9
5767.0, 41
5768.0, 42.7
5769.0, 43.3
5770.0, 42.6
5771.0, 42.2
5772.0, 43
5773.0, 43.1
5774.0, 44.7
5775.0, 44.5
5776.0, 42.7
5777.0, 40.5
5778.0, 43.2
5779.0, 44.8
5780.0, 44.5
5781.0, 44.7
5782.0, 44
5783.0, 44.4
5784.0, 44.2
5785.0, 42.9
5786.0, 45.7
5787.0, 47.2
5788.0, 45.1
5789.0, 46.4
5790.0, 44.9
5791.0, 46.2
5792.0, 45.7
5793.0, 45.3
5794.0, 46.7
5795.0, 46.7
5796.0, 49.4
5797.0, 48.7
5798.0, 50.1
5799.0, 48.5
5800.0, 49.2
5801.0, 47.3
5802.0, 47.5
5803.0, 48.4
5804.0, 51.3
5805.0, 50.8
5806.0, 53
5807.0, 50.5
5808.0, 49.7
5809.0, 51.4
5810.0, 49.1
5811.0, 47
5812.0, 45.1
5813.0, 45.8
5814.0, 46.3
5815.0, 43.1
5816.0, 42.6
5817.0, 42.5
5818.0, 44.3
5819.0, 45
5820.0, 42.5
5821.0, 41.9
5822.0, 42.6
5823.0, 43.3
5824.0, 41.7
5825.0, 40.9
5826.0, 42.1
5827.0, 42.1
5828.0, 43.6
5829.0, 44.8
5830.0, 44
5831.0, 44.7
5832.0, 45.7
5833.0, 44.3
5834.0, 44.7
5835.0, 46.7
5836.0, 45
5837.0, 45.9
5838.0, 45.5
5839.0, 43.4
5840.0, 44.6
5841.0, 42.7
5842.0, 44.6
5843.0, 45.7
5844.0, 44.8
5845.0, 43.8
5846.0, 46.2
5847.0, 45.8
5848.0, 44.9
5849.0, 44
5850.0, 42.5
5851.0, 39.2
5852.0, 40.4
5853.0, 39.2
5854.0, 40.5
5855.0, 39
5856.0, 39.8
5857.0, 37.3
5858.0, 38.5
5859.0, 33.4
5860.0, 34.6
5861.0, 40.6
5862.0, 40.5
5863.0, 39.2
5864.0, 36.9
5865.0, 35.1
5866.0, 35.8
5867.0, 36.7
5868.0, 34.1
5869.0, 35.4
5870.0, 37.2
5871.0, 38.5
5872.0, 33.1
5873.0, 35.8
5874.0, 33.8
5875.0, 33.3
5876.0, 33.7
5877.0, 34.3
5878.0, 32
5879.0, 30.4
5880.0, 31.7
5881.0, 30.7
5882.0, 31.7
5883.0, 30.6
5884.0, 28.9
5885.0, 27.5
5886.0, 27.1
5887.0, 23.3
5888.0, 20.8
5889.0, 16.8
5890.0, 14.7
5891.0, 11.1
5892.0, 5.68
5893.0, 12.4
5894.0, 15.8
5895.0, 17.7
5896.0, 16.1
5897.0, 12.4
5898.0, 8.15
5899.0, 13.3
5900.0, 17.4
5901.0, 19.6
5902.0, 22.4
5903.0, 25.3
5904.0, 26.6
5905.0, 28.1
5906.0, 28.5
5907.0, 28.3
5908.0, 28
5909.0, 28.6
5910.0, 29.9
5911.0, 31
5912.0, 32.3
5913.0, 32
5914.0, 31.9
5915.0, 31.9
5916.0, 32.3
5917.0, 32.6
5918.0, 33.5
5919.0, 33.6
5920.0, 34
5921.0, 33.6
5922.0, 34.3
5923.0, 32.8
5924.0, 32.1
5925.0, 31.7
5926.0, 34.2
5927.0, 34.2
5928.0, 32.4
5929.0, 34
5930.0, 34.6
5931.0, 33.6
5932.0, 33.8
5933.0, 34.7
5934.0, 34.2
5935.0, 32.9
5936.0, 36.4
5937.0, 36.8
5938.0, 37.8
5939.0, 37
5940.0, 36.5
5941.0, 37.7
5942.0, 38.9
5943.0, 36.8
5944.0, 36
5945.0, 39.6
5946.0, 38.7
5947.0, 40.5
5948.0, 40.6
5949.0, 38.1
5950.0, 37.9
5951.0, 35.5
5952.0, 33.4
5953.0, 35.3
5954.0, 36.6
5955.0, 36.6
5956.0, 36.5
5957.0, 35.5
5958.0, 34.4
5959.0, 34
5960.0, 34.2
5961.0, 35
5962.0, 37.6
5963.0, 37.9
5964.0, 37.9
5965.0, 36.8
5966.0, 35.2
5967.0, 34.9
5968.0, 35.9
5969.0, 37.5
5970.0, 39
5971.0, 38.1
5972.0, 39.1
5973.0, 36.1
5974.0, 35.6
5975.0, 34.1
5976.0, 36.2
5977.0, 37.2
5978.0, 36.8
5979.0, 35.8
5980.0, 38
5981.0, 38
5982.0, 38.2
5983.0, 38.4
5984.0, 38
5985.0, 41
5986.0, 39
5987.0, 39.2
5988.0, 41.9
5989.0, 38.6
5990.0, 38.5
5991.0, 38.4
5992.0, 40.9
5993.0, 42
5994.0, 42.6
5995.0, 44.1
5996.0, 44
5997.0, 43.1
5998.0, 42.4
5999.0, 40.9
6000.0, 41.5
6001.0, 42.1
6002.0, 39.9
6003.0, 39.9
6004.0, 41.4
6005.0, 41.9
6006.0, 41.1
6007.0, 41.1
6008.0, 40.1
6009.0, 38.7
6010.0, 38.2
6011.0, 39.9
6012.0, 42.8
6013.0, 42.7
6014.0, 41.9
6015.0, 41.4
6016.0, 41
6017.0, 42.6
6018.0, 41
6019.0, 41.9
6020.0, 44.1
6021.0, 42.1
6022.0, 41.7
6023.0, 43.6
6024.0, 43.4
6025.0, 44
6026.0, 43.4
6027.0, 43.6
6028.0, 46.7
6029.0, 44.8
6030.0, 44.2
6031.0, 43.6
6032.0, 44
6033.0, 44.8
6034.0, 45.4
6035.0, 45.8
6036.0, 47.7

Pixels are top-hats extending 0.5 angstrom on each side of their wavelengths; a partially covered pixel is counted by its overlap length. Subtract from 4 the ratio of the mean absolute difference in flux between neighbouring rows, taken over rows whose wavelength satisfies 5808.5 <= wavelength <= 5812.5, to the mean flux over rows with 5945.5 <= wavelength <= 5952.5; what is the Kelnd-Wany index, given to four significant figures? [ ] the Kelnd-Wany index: 3.944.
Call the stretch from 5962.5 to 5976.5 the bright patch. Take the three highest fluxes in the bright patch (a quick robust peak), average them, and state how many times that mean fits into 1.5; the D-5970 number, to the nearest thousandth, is 0.039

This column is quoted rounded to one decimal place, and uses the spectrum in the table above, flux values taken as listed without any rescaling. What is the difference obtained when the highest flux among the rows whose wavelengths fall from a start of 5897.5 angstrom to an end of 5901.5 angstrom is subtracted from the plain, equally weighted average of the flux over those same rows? -5.0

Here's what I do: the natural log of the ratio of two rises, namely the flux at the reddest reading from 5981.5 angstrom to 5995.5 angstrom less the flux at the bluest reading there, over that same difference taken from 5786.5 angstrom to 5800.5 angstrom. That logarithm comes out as 1.1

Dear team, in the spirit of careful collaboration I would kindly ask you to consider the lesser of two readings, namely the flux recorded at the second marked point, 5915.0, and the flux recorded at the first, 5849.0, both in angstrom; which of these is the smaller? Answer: 32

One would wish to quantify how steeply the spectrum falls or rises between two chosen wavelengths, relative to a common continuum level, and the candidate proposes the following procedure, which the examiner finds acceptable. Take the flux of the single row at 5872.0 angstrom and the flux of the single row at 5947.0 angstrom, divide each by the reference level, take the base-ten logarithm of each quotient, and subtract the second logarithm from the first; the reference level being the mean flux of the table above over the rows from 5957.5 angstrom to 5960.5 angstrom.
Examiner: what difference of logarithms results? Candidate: -0.09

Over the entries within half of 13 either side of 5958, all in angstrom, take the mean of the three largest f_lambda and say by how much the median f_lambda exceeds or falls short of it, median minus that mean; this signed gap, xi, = -2.3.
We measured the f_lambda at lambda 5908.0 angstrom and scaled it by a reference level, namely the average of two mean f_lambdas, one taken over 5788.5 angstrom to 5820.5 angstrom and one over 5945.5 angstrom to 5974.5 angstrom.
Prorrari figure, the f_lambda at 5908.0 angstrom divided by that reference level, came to 0.67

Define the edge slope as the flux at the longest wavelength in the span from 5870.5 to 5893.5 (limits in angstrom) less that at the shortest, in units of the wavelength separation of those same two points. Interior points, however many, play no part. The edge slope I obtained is -1.2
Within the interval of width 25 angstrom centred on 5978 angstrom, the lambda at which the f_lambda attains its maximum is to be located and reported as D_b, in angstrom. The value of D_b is 5988.0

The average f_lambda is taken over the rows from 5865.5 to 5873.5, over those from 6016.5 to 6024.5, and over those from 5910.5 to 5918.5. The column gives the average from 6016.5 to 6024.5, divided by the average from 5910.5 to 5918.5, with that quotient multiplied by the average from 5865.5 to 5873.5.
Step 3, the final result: 47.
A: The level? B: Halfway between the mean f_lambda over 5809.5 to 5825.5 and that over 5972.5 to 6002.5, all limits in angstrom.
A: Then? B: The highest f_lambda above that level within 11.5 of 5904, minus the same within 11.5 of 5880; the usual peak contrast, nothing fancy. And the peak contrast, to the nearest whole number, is -6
